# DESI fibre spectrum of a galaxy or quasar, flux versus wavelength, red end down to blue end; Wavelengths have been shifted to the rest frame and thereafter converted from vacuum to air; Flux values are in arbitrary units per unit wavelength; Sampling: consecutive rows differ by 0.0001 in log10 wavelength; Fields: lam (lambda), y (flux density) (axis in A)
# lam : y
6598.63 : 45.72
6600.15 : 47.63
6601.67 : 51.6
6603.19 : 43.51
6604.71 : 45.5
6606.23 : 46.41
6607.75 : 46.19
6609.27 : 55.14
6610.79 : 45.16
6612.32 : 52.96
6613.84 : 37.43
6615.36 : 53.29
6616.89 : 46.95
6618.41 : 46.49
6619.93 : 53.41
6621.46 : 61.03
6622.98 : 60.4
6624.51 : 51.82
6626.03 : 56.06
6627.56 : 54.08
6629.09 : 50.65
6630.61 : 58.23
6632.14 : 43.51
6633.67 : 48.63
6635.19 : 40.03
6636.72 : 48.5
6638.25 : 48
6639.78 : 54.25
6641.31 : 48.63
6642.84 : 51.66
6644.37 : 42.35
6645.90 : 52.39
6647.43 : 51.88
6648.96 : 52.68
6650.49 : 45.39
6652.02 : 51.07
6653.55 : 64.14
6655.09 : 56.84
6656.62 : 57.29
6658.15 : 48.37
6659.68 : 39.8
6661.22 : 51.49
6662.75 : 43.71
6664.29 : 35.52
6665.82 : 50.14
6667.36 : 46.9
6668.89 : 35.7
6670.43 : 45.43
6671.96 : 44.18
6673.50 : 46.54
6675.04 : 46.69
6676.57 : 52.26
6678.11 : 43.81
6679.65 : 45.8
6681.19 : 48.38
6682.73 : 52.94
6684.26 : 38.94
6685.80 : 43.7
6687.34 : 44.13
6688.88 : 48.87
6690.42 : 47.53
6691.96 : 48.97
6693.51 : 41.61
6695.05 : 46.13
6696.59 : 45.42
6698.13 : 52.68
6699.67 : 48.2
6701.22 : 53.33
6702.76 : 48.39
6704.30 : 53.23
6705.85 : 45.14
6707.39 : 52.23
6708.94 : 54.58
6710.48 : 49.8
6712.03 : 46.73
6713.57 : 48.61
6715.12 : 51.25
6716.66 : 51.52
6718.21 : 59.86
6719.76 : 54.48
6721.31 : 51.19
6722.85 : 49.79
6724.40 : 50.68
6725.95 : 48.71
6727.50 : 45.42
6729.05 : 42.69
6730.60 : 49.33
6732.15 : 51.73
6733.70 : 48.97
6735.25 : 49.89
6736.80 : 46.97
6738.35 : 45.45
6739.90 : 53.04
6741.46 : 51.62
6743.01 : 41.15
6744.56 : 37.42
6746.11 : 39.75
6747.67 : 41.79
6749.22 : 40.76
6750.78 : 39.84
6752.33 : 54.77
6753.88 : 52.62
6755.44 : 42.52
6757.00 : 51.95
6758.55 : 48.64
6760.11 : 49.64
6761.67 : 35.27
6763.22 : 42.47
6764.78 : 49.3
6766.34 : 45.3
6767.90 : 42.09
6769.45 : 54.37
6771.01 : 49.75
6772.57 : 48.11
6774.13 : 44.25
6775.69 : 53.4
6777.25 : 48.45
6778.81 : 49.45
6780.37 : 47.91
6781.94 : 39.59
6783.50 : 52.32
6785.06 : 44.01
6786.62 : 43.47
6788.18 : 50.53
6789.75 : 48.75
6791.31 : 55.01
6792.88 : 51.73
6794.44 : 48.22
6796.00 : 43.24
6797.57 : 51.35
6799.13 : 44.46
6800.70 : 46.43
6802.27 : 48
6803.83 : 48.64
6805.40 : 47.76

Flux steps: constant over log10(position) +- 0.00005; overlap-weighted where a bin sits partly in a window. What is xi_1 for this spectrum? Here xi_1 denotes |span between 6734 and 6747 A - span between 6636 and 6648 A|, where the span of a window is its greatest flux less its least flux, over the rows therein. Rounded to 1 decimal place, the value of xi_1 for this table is 3.7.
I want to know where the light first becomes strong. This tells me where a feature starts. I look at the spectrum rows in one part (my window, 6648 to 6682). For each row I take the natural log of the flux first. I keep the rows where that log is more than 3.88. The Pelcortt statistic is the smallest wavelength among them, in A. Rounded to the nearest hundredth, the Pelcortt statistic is 6648.96 A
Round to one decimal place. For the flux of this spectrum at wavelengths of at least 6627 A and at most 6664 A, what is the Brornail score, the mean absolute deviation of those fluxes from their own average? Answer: 4.6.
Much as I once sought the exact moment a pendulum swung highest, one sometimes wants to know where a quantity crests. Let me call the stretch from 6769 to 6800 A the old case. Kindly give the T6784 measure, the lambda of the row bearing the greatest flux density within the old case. 6791.31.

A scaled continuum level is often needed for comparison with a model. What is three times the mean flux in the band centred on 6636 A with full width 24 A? 150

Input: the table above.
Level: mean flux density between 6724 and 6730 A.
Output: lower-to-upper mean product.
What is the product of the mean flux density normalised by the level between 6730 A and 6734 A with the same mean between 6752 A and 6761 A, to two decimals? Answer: 1.14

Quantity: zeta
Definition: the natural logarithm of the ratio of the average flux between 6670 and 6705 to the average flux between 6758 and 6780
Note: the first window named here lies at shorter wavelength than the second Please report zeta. 0.002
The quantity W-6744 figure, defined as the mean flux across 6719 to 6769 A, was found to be 47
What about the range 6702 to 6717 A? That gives 50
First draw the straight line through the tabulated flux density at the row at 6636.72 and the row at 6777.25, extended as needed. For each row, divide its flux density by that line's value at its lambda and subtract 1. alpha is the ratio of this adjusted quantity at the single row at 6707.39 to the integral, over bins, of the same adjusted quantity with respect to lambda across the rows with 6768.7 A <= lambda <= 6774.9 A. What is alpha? 0.9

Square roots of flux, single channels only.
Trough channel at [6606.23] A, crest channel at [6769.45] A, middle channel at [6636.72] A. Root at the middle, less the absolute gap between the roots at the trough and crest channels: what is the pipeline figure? 6.40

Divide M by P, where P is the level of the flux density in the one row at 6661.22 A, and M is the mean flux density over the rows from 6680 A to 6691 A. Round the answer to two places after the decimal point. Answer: 0.90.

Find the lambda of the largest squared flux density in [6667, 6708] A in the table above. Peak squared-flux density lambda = 6701.22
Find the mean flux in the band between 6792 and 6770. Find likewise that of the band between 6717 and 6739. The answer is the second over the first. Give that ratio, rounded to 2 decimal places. 1.03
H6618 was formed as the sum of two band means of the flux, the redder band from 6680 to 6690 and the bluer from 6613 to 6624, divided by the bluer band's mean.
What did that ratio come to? 1.90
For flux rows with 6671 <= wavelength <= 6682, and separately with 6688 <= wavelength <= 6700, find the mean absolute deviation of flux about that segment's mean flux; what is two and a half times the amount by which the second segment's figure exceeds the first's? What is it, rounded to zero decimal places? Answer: 1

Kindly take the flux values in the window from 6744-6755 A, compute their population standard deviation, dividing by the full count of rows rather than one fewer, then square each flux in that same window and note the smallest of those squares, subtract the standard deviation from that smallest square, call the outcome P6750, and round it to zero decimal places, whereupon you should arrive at 1394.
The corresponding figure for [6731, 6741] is 2063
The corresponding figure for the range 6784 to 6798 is 1866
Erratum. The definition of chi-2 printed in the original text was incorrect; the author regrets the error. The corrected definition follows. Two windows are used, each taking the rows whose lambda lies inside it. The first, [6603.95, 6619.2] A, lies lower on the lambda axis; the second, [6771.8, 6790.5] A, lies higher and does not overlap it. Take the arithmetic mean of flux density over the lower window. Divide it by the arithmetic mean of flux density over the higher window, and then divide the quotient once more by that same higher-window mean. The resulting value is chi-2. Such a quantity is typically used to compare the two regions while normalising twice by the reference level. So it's 0.0211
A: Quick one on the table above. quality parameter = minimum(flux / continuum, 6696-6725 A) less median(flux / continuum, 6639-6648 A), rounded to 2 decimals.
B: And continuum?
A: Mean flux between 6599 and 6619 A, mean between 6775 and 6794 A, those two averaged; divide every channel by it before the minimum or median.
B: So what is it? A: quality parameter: -0.14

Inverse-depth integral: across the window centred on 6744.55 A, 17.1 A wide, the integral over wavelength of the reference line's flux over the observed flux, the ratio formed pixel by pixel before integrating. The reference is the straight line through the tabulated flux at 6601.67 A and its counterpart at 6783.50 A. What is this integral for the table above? 20.2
